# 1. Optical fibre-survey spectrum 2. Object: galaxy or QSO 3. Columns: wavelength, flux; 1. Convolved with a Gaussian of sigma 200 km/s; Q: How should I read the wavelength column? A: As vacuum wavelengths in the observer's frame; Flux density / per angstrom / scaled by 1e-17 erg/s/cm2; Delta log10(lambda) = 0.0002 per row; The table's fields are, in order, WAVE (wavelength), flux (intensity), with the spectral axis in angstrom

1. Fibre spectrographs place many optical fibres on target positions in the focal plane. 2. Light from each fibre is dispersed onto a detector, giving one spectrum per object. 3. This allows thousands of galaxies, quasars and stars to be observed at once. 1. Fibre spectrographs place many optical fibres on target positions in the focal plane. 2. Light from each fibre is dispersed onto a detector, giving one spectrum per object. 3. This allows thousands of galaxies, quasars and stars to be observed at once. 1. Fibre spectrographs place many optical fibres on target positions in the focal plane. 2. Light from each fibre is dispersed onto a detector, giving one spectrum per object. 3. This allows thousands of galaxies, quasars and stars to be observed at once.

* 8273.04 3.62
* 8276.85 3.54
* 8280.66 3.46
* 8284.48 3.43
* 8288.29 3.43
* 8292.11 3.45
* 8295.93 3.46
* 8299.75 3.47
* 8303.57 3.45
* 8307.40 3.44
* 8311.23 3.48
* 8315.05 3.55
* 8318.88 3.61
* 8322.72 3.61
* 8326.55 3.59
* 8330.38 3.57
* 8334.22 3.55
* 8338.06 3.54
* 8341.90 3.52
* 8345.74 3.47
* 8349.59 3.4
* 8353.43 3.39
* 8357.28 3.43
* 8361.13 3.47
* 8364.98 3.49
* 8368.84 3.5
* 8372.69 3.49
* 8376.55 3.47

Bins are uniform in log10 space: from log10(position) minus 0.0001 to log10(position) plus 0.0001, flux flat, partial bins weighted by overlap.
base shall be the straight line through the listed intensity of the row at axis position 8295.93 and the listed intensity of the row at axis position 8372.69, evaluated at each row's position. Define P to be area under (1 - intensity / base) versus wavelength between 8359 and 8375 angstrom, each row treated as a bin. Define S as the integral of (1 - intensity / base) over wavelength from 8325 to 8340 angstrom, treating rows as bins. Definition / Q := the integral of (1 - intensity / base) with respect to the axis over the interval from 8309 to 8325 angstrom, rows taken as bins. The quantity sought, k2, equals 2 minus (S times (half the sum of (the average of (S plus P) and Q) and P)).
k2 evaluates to 1.93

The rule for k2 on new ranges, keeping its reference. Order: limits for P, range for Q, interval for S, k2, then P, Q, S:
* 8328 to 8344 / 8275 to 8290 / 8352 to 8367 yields 2.03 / -0.32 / -0.05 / 0.16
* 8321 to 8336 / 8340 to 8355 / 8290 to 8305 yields 2.00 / -0.46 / 0.15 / 0.01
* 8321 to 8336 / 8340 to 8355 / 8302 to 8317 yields 1.98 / -0.46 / 0.15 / -0.07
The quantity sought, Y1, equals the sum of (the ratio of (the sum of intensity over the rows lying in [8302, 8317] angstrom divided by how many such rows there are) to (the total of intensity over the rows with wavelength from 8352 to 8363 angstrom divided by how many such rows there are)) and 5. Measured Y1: 6.015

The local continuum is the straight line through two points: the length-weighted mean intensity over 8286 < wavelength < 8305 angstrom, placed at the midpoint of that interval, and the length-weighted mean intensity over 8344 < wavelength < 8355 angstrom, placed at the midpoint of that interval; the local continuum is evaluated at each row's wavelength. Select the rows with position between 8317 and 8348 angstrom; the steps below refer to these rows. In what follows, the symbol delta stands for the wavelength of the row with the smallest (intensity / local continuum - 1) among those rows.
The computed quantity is 8345.74 angstrom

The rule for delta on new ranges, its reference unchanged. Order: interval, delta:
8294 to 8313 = 8307.40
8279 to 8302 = 8284.48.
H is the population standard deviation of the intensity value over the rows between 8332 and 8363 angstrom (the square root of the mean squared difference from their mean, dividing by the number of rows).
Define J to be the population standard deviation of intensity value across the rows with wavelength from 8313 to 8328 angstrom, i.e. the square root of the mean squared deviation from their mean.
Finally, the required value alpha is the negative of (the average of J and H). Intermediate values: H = 0.058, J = 0.024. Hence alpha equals -0.041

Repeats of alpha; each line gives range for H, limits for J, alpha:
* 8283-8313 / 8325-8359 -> -0.044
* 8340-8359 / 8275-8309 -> -0.040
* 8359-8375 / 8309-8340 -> -0.026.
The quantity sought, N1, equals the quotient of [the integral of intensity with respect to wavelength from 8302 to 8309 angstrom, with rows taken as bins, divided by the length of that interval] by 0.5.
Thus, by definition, 6.88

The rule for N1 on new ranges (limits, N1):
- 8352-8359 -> 6.82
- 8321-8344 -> 7.13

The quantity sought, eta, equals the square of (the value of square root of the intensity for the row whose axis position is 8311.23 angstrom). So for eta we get 3.48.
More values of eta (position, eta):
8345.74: 3.47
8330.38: 3.57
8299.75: 3.47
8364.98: 3.49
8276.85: 3.54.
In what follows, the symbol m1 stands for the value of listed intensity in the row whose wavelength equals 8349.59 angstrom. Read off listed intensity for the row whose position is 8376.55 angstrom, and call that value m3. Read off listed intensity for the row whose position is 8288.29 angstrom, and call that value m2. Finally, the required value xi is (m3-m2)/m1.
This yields 0.01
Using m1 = 3.4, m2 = 3.43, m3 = 3.47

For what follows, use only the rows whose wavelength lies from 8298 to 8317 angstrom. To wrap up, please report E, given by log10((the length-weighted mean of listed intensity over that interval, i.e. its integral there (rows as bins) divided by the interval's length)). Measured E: 0.541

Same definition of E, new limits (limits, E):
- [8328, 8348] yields 0.548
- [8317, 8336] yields 0.555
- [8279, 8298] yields 0.537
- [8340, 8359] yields 0.537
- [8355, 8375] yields 0.541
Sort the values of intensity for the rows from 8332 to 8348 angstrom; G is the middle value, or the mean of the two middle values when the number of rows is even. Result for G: 3.53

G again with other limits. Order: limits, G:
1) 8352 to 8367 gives 3.45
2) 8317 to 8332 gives 3.60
